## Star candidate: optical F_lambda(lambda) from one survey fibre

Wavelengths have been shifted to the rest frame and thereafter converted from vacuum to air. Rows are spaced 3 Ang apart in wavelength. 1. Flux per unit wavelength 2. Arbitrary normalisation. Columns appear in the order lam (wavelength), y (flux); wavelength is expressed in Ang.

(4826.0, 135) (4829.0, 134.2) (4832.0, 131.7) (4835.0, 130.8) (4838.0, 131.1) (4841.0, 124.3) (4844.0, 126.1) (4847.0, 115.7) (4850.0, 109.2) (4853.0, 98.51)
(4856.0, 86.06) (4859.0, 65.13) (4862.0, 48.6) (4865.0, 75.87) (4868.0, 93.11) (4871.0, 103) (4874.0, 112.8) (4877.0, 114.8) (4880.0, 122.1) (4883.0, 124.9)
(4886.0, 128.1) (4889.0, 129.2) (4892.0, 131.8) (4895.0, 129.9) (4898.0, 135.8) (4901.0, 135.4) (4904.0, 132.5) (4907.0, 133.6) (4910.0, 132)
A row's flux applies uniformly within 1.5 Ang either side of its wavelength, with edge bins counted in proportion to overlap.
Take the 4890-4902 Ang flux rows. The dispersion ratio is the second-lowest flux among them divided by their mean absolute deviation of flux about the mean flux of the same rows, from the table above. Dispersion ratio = 55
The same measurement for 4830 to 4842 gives 51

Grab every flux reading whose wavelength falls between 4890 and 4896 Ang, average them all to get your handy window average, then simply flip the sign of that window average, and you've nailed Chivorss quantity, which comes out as -131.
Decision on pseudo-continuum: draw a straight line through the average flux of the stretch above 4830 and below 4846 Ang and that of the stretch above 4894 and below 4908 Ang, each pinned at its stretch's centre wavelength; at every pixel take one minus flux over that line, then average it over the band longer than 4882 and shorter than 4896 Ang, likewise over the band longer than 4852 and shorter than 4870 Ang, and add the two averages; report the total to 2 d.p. 0.43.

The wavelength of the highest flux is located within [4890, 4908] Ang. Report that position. 4898.0 Ang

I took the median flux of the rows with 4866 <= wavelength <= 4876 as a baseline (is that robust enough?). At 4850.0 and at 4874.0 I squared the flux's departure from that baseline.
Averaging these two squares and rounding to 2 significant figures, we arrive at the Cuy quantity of 67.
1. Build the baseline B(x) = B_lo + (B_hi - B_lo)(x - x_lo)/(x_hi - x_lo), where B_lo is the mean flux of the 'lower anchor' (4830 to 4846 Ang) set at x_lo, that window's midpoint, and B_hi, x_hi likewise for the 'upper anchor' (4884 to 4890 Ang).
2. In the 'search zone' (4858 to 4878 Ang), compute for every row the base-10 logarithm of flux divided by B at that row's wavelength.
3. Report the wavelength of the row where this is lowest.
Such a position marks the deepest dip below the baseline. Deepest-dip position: 4862.0 Ang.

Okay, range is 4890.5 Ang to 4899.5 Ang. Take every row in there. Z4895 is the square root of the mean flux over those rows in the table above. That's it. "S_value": 11.5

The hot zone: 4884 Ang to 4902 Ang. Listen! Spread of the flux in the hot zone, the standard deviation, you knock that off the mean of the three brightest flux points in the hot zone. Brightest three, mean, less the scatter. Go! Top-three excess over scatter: 131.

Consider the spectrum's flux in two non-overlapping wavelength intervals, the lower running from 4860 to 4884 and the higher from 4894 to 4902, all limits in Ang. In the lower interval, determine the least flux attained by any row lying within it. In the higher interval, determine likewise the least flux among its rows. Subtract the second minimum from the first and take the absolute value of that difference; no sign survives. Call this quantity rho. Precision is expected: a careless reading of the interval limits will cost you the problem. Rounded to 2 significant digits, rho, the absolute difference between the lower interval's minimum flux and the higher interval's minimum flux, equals 81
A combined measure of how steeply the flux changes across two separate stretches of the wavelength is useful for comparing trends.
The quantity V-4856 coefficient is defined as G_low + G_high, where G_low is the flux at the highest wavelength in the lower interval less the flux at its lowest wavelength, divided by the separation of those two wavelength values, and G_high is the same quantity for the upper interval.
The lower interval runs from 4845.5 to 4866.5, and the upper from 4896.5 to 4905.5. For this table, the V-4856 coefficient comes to -2.8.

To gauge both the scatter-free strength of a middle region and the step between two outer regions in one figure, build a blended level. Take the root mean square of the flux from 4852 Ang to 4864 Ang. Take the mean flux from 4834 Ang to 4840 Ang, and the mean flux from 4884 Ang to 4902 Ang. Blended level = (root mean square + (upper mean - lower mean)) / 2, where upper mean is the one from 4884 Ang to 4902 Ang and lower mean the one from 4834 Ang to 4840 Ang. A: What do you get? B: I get 39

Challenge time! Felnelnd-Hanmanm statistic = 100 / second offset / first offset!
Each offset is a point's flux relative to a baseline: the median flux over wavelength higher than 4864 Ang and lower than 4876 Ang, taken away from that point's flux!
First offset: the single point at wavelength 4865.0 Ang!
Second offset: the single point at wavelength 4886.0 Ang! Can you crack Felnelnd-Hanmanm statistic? -0.15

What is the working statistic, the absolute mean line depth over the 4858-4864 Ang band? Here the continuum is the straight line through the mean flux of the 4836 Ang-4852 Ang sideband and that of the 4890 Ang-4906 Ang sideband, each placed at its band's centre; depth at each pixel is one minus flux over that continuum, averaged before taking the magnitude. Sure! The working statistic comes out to 0.54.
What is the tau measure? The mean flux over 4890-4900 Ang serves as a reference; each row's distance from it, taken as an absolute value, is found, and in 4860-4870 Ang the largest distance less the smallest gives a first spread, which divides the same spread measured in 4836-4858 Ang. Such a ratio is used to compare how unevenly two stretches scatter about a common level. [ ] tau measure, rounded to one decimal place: 1.0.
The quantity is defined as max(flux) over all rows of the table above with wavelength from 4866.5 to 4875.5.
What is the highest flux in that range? 112.8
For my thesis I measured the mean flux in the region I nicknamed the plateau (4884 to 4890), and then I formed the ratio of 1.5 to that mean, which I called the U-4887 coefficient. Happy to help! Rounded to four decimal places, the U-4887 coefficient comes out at 0.0117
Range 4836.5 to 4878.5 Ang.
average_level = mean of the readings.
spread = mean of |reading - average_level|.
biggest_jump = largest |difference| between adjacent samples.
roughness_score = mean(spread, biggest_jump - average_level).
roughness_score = -27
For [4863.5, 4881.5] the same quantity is -37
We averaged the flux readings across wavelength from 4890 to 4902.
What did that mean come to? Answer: 133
